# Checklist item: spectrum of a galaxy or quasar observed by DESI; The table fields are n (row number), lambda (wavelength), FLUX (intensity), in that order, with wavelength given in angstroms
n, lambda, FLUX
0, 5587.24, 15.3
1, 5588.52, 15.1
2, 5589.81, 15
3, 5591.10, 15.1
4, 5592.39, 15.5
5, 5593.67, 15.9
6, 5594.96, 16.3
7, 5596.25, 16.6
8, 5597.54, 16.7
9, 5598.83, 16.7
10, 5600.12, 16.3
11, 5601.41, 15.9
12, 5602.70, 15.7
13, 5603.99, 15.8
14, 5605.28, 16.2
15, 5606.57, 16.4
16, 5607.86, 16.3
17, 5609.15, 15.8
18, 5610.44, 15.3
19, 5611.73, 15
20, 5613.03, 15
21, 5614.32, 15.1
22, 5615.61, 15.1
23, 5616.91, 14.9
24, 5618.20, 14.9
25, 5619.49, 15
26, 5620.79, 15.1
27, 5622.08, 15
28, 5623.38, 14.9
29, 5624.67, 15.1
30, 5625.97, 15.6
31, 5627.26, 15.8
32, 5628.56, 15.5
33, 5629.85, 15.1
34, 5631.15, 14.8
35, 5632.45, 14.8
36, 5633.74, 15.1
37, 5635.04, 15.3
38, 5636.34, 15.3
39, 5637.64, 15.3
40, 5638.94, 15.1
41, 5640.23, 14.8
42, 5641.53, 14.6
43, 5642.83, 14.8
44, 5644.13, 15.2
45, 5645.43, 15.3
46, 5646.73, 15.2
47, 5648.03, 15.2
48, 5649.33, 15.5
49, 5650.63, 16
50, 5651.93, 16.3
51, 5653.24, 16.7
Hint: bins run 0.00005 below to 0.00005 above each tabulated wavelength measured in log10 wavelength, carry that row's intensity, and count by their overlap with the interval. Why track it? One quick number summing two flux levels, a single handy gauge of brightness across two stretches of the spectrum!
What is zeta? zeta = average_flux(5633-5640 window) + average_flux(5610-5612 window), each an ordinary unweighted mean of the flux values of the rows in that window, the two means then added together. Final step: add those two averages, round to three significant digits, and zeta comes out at 30.4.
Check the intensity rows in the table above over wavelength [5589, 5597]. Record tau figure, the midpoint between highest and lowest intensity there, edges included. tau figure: 15.8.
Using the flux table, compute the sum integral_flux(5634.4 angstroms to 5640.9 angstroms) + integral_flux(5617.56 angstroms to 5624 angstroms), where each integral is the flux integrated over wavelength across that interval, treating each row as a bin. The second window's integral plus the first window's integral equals 195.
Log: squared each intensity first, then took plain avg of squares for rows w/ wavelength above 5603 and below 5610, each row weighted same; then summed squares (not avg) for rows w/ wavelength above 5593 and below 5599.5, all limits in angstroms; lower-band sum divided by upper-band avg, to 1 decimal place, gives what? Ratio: 5.2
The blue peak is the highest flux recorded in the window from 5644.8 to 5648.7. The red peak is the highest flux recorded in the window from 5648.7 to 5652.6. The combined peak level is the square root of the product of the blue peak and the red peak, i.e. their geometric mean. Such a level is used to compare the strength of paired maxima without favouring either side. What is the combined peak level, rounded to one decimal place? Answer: 15.8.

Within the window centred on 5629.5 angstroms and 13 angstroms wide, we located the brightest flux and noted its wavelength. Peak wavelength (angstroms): 5627.26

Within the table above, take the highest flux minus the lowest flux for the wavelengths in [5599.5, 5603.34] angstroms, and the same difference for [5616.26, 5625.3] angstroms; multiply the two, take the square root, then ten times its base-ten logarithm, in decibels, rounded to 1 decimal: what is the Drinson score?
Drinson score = -4.6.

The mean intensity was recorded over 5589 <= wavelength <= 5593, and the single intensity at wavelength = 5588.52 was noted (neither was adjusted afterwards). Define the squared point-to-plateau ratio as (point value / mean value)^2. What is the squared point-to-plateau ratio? 0.99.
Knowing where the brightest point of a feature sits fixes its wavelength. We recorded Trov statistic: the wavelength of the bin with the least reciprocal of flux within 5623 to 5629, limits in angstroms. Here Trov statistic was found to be 5627.26 angstroms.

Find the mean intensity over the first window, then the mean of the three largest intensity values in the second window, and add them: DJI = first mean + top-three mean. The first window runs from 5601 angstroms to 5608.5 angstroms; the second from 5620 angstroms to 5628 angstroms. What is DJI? 31.6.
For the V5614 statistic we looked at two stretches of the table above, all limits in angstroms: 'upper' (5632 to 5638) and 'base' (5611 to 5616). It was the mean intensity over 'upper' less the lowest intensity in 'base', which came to 0.2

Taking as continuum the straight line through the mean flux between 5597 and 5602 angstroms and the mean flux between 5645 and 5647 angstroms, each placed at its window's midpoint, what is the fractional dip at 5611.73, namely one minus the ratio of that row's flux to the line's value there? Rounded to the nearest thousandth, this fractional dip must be 0.068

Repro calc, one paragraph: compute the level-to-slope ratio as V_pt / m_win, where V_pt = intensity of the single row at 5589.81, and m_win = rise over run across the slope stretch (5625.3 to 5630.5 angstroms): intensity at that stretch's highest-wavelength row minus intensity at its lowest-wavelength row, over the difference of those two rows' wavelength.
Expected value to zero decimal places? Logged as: -116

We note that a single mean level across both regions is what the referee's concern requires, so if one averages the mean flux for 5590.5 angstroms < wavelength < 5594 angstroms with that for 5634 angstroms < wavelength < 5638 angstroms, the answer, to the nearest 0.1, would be 15.4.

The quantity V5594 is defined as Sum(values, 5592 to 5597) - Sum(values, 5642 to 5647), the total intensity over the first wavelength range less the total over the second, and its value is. 4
